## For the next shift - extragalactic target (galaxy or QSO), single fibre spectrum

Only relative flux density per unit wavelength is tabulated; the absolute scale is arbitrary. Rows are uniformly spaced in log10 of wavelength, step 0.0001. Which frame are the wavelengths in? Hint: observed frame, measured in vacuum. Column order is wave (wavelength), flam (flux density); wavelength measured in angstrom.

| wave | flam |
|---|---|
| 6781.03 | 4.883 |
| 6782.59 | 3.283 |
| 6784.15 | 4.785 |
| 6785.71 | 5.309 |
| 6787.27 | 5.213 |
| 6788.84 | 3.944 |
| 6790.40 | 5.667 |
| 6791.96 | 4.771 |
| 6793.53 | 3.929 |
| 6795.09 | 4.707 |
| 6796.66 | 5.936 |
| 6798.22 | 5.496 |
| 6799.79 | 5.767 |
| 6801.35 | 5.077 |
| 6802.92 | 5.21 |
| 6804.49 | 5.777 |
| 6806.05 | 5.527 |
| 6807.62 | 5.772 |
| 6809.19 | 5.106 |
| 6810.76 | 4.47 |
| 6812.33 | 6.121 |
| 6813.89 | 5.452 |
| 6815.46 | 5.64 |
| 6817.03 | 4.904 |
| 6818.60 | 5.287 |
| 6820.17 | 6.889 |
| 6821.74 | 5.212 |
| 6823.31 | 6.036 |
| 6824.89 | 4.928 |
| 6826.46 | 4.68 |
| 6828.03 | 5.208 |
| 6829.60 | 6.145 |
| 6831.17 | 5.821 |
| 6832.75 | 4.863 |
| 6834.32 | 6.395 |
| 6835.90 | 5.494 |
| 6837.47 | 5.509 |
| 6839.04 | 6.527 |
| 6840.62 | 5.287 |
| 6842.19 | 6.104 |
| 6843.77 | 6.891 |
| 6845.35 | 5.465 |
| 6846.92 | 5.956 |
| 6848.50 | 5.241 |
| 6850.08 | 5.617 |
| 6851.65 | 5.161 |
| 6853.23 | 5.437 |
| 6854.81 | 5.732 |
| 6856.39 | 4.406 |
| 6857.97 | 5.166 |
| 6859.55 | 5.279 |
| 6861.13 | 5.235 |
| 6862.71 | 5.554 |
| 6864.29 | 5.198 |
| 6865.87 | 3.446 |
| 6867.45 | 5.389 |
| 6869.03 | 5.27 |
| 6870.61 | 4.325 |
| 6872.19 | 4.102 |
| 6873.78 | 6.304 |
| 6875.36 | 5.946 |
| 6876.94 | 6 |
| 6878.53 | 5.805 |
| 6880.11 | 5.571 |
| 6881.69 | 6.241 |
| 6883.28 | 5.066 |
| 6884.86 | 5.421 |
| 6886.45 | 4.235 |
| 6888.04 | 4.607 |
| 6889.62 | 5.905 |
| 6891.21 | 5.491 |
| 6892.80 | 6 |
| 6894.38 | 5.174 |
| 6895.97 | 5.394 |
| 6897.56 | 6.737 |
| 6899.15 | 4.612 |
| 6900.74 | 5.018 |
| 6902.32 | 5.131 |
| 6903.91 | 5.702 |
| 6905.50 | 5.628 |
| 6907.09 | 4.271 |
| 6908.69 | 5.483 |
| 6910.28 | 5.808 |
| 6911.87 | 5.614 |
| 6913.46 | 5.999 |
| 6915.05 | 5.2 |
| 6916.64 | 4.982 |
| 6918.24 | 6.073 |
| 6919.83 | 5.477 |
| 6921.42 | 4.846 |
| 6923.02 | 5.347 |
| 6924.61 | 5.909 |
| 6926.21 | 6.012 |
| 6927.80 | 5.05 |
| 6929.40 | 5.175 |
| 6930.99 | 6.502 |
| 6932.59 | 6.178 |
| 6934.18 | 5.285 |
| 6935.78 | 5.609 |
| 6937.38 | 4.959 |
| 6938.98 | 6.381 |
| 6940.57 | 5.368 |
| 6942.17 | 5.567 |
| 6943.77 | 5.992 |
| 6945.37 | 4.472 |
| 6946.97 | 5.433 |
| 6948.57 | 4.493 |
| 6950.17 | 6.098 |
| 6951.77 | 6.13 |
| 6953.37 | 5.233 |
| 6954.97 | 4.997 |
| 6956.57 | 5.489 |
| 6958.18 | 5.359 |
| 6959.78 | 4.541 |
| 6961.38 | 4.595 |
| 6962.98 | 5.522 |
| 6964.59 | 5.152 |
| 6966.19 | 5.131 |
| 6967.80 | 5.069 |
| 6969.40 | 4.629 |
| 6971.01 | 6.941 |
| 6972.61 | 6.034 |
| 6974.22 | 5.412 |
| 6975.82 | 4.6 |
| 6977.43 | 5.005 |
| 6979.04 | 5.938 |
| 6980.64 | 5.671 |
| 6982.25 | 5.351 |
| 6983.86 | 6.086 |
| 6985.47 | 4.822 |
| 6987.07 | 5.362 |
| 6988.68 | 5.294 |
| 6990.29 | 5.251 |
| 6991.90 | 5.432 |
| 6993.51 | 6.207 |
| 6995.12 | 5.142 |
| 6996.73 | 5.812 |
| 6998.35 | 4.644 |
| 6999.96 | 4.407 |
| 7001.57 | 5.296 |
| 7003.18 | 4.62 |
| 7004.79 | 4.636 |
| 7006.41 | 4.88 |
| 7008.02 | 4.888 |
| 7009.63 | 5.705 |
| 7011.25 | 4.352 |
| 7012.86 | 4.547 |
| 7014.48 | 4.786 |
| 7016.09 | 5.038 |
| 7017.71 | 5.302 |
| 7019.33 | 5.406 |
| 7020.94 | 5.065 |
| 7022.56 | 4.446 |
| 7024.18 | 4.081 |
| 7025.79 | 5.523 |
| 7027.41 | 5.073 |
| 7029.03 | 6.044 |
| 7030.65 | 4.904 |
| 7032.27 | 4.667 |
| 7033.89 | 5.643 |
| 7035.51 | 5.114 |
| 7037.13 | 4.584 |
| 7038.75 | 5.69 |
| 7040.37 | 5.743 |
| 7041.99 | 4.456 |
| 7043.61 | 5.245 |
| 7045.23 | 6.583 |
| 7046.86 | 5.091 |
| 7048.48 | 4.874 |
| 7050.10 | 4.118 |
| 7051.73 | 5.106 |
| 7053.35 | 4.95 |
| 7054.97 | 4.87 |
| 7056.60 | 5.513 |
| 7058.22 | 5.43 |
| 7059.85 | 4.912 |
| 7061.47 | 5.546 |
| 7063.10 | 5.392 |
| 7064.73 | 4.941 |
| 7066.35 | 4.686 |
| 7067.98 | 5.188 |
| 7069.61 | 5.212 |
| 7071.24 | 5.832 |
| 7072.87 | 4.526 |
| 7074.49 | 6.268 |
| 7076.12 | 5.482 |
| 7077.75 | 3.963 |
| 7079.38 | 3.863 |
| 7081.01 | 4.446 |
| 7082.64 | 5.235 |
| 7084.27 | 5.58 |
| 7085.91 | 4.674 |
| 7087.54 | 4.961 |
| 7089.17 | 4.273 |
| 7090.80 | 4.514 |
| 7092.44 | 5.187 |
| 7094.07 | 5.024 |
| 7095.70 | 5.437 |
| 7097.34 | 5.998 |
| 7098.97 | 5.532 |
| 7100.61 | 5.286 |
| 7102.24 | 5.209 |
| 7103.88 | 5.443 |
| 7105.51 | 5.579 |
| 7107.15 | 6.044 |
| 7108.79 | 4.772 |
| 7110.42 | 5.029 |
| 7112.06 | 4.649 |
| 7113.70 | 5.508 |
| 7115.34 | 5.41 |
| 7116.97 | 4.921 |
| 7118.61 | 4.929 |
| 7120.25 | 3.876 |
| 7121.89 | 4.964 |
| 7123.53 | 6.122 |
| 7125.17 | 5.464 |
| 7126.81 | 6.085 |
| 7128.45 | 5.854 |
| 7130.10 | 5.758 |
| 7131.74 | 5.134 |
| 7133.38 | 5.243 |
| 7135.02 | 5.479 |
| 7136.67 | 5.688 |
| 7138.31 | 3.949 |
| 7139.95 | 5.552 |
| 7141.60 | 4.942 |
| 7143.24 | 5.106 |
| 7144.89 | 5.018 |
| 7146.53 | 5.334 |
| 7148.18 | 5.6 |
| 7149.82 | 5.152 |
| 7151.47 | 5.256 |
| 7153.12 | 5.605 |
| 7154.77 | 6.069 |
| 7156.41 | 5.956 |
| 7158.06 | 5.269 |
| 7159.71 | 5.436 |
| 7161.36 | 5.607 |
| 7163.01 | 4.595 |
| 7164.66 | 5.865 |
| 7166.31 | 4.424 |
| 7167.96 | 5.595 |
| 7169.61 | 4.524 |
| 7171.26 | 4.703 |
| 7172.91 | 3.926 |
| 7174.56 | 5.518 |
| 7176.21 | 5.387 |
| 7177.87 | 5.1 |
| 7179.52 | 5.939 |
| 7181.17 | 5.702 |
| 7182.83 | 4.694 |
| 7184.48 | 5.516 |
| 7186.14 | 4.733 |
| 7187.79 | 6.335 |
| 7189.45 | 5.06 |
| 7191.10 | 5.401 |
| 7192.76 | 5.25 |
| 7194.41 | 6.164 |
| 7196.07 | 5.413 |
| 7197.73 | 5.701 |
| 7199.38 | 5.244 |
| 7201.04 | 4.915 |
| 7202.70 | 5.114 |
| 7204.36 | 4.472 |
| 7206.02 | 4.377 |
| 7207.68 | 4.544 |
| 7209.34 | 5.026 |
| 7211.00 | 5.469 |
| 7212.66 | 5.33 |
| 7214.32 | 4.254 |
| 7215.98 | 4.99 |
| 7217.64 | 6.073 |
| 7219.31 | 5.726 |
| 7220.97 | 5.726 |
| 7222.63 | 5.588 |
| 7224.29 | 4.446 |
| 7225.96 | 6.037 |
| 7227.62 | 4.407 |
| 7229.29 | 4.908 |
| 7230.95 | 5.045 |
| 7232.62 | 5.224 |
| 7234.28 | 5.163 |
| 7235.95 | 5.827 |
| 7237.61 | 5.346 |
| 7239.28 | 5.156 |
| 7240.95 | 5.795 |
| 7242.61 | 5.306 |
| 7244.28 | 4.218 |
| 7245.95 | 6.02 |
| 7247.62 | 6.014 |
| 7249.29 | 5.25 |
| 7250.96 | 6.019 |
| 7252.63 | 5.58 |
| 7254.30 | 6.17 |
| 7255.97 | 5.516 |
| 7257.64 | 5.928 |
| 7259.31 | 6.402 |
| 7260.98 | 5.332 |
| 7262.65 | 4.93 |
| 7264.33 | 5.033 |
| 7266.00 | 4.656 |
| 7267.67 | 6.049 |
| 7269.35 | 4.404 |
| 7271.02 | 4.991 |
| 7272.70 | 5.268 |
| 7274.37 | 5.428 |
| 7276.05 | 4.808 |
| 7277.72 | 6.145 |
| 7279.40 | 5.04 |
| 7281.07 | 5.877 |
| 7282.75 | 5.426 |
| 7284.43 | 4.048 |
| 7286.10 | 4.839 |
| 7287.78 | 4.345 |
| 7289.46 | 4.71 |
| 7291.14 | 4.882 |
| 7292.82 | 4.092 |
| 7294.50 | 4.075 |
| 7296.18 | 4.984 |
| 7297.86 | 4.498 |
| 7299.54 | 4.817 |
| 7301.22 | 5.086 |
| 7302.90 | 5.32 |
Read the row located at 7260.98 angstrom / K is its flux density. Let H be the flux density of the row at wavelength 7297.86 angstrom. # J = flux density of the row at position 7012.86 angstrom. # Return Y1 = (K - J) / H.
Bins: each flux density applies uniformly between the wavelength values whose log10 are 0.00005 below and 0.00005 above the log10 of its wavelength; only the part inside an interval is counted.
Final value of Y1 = 0.2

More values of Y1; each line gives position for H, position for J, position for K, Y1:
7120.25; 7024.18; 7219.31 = 0.4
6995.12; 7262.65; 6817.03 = 0.0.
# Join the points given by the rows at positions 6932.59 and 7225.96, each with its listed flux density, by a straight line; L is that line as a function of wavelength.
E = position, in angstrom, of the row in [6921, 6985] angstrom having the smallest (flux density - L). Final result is 6945.37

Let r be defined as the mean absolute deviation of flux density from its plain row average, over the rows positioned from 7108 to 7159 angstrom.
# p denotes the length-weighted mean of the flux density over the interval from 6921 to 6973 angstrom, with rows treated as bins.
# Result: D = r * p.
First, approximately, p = 5.44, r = 0.41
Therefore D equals 2.2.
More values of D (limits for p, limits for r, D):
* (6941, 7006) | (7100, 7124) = 2.2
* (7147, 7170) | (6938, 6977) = 2.7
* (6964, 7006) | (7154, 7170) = 2.7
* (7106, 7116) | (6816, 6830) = 3.1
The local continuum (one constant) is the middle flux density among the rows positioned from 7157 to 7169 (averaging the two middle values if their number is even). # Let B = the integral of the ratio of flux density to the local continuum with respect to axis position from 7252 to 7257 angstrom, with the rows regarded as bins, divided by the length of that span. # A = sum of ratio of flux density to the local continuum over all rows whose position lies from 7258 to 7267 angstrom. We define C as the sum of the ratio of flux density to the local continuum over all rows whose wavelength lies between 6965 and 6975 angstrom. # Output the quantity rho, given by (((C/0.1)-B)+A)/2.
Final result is 32.4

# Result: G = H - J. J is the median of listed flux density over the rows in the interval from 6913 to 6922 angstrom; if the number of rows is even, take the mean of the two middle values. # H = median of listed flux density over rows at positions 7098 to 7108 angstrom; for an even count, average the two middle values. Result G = 0.15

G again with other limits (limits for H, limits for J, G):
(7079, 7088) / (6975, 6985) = -0.69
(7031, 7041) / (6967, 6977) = 0.14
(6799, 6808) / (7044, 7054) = 0.63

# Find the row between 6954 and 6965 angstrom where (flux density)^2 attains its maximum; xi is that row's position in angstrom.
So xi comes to 6962.98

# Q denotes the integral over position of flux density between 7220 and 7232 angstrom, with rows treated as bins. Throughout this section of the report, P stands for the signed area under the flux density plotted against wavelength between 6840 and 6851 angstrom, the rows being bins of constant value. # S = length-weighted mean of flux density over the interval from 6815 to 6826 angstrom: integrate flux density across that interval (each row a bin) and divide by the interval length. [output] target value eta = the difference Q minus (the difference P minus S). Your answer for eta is 3.8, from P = 63.8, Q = 62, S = 5.53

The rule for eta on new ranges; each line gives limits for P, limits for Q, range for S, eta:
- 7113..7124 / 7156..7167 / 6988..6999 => 7.8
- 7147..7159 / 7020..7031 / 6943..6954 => -5.8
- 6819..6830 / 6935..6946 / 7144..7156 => 4.8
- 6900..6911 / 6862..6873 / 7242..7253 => -0.4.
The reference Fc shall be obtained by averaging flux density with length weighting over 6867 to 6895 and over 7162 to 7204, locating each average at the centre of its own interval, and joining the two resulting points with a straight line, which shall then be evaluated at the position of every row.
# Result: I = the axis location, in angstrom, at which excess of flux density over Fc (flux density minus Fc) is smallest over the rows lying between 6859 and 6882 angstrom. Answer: 6865.87 angstrom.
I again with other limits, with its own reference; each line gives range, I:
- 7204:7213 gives 7206.02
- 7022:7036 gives 7024.18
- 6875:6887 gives 6886.45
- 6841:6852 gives 6851.65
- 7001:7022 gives 7011.25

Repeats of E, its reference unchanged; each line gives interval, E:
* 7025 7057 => 7050.10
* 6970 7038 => 7024.18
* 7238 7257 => 7244.28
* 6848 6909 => 6865.87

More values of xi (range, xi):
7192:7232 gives 7194.41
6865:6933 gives 6897.56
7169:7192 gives 7187.79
